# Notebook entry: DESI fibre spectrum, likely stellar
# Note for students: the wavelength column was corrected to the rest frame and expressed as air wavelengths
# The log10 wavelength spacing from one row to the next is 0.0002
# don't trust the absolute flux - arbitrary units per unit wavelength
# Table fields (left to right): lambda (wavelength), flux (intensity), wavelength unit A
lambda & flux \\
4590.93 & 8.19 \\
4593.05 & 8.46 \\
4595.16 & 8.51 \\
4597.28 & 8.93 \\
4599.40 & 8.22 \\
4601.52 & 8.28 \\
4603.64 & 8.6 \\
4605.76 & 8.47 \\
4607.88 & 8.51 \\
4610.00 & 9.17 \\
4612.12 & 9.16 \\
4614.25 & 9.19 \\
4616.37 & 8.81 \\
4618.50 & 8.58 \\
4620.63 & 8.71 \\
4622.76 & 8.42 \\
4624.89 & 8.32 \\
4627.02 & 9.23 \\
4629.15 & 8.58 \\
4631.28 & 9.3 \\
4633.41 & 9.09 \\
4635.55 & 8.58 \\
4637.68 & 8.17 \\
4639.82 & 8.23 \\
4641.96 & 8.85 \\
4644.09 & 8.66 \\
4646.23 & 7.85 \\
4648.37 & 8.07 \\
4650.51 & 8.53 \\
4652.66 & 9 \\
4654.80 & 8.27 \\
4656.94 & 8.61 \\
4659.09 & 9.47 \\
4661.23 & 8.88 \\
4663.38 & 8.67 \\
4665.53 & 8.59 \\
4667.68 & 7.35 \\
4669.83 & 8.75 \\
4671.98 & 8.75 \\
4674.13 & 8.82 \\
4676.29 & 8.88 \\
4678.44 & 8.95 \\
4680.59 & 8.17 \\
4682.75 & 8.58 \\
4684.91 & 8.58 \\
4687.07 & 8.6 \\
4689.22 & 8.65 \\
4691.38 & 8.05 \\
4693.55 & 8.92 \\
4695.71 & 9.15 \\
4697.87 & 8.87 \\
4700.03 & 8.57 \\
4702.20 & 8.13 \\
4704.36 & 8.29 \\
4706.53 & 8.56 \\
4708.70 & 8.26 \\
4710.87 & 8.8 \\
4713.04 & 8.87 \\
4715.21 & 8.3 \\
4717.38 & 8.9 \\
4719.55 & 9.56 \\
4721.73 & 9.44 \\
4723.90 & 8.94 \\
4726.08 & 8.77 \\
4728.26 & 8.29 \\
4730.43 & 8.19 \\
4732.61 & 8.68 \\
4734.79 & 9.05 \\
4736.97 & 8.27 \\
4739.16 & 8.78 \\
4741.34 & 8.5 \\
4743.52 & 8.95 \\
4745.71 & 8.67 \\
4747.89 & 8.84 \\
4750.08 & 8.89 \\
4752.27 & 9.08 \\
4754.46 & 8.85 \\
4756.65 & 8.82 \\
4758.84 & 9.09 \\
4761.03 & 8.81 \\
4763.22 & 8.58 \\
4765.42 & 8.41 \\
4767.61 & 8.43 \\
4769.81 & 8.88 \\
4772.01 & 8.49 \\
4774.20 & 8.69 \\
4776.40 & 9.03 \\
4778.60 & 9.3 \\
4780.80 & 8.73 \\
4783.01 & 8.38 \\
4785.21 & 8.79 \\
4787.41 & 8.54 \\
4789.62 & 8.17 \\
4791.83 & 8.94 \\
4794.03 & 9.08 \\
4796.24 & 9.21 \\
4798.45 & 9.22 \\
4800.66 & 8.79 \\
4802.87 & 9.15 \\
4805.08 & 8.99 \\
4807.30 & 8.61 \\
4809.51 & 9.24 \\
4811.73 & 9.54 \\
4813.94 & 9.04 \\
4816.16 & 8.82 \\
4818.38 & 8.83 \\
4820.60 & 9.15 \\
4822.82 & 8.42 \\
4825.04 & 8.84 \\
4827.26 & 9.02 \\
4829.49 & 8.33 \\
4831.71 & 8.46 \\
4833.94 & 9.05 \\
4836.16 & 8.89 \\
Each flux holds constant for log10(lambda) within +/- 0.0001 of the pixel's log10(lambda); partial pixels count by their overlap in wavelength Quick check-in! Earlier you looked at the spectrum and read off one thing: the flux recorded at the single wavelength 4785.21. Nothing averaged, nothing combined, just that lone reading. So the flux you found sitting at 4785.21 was 8.79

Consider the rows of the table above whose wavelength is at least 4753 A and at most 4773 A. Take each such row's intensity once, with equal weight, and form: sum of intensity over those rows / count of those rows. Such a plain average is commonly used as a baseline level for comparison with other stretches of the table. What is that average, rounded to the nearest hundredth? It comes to 8.71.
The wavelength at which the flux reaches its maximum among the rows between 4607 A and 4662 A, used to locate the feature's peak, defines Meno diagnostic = 4659.09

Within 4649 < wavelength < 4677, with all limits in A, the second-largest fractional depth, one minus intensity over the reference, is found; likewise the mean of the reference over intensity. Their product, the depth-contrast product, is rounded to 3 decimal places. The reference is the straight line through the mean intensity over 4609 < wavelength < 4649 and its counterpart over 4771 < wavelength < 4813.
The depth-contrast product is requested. 0.052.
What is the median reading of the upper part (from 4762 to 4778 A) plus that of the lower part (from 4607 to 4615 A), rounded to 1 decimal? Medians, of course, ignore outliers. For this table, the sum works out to 17.7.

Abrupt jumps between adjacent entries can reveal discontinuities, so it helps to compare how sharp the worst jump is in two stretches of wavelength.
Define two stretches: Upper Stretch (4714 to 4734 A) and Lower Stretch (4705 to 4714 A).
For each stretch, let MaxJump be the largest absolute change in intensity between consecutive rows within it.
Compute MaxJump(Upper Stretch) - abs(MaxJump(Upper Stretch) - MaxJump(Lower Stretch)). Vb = 0.54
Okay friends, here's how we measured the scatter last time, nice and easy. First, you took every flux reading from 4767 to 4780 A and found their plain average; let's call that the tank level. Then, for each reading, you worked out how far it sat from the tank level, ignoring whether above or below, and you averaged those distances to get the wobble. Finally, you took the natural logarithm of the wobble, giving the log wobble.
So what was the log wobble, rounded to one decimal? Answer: -1.3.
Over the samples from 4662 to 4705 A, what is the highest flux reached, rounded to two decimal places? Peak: 9.15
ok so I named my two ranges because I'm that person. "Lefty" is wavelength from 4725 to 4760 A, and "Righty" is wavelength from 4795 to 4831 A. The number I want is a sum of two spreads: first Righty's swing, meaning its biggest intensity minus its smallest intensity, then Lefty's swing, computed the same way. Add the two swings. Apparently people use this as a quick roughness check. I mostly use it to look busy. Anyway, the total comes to 2.1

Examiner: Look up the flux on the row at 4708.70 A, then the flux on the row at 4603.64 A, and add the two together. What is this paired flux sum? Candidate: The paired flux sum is 16.9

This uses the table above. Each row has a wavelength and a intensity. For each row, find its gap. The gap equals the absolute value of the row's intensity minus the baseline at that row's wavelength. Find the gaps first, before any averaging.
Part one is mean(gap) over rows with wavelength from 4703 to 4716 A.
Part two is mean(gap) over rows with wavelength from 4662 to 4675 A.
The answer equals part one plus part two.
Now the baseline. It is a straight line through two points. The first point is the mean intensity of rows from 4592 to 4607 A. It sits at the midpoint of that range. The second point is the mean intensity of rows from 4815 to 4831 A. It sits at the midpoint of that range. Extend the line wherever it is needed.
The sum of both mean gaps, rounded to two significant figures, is 0.57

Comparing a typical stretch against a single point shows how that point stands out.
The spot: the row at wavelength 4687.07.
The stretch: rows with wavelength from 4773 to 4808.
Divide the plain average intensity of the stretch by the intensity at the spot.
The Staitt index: 1.03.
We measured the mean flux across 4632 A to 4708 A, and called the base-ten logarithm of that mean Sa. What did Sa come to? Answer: 0.9333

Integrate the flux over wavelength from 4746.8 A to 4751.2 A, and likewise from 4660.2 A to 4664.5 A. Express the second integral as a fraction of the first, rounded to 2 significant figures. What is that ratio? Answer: 0.97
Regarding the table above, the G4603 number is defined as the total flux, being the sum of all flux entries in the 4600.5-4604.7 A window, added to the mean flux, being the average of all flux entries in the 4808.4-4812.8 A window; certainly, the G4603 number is 26.3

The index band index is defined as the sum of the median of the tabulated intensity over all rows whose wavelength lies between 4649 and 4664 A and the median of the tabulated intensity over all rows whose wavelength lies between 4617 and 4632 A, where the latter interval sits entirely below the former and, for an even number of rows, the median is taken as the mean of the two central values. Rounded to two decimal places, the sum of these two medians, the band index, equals 17.25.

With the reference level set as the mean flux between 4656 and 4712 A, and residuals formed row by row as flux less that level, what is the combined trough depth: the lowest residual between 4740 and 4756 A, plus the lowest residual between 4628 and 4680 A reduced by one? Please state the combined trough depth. -2.4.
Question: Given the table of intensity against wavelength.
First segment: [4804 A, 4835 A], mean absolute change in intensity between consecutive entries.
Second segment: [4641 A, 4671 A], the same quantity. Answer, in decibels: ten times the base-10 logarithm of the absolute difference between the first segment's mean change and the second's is -7.2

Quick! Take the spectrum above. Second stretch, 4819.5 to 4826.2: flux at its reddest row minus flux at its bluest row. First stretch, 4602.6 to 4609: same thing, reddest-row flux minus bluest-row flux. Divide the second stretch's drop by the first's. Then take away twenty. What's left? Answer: -17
